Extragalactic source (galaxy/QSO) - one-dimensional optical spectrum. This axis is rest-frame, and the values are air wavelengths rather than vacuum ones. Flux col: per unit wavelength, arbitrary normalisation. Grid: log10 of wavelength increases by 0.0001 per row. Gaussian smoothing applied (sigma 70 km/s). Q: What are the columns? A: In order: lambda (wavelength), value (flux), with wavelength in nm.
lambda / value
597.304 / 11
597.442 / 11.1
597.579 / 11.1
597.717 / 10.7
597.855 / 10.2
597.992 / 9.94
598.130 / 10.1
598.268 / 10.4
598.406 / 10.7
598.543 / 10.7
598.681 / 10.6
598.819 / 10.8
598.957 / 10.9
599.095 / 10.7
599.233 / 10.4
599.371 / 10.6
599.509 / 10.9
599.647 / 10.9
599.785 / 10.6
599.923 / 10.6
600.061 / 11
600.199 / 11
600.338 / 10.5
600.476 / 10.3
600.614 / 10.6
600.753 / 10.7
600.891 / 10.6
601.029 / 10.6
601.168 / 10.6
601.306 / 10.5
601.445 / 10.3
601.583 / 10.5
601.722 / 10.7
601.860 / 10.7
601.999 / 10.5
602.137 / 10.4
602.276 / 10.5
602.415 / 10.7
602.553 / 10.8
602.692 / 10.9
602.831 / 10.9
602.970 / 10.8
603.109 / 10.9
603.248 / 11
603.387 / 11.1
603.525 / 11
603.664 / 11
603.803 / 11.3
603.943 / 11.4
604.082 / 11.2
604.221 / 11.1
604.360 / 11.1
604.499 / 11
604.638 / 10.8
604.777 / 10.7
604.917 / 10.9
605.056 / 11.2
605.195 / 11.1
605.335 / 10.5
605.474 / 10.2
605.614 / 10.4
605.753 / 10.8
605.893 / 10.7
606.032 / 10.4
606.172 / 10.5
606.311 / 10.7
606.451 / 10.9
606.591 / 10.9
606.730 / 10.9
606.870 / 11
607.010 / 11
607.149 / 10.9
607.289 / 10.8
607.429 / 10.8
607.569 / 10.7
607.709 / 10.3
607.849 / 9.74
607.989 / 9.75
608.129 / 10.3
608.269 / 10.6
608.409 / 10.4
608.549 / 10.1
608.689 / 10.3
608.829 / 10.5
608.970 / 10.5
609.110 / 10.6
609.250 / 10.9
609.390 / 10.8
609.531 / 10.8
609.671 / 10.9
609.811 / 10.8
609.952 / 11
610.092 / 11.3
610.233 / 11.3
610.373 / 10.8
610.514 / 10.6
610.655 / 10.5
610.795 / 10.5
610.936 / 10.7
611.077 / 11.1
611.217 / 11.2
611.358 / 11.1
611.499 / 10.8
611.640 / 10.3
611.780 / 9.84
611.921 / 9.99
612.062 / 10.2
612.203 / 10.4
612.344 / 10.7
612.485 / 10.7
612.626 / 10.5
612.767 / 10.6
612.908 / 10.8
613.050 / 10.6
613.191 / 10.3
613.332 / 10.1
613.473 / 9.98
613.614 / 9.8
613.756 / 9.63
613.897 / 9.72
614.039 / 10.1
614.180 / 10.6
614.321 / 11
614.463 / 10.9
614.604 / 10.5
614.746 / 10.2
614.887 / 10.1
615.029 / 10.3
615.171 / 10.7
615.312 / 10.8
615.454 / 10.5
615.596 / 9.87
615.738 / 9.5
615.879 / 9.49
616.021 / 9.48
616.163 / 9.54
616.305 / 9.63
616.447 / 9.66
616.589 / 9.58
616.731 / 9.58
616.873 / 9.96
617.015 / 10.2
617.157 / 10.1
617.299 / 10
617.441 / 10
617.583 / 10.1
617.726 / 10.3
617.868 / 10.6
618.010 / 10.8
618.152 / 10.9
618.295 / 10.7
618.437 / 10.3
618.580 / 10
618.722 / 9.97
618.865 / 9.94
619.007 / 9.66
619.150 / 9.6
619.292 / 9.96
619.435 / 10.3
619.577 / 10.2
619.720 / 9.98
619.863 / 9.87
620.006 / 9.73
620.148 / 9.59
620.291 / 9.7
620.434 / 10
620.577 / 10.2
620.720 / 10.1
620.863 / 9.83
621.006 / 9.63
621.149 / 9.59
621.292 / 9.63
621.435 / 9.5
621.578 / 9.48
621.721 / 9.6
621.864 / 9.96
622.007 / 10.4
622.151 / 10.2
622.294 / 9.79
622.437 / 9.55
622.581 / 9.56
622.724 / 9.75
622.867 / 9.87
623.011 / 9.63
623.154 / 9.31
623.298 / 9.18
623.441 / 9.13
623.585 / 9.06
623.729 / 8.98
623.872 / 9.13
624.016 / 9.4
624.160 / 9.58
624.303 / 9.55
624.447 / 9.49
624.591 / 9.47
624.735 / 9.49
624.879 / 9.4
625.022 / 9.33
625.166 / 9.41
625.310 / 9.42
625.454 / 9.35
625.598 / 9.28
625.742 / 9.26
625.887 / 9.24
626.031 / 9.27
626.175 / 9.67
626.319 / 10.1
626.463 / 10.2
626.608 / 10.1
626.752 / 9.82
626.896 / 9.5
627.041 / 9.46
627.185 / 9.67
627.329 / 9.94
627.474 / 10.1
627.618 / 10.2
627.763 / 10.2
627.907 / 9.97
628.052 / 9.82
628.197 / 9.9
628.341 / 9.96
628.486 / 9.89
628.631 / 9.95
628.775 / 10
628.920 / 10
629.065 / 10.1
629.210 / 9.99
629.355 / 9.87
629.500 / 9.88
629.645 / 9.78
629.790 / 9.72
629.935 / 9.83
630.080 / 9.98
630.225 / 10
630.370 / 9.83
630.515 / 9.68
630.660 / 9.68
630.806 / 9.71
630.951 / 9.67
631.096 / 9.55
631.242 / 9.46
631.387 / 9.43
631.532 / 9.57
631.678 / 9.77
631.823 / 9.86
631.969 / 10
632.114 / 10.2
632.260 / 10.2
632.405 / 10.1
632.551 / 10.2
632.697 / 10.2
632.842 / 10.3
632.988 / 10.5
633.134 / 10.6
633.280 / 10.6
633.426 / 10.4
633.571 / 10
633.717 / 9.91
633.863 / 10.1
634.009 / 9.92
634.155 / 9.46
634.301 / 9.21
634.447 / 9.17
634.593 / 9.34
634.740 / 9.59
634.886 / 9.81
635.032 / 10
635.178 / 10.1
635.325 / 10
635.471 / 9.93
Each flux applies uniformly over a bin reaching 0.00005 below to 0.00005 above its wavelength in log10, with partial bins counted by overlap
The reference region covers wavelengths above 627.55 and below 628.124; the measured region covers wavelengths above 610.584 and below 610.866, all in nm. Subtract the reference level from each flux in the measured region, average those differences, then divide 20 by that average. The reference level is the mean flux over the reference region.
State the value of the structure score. 44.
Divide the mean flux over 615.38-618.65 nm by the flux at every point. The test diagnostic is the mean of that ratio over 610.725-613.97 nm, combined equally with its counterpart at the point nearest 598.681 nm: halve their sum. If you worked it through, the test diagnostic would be 0.96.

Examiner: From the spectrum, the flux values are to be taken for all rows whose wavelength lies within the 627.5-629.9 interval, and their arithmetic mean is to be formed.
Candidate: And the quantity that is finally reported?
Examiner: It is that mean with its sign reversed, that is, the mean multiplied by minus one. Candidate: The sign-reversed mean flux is -10.0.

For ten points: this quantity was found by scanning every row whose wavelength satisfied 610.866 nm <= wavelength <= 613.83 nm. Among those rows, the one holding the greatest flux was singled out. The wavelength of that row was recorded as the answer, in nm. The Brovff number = 611.217 nm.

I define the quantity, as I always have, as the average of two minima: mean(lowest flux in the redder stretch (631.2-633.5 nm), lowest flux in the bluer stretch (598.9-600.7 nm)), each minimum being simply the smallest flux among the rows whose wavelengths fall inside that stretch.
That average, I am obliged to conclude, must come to 9.9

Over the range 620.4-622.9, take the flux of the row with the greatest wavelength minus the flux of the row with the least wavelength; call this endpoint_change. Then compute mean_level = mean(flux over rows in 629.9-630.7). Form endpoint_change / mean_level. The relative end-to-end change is -0.013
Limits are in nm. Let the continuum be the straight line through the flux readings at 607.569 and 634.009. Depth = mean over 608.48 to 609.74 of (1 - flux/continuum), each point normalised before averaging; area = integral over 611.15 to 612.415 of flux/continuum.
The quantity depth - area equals -1.25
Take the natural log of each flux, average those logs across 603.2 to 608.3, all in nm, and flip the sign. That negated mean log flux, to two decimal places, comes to -2.38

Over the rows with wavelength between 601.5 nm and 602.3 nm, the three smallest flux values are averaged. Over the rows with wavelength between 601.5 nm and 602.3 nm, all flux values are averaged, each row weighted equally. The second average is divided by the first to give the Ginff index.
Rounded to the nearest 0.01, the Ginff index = 1.01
